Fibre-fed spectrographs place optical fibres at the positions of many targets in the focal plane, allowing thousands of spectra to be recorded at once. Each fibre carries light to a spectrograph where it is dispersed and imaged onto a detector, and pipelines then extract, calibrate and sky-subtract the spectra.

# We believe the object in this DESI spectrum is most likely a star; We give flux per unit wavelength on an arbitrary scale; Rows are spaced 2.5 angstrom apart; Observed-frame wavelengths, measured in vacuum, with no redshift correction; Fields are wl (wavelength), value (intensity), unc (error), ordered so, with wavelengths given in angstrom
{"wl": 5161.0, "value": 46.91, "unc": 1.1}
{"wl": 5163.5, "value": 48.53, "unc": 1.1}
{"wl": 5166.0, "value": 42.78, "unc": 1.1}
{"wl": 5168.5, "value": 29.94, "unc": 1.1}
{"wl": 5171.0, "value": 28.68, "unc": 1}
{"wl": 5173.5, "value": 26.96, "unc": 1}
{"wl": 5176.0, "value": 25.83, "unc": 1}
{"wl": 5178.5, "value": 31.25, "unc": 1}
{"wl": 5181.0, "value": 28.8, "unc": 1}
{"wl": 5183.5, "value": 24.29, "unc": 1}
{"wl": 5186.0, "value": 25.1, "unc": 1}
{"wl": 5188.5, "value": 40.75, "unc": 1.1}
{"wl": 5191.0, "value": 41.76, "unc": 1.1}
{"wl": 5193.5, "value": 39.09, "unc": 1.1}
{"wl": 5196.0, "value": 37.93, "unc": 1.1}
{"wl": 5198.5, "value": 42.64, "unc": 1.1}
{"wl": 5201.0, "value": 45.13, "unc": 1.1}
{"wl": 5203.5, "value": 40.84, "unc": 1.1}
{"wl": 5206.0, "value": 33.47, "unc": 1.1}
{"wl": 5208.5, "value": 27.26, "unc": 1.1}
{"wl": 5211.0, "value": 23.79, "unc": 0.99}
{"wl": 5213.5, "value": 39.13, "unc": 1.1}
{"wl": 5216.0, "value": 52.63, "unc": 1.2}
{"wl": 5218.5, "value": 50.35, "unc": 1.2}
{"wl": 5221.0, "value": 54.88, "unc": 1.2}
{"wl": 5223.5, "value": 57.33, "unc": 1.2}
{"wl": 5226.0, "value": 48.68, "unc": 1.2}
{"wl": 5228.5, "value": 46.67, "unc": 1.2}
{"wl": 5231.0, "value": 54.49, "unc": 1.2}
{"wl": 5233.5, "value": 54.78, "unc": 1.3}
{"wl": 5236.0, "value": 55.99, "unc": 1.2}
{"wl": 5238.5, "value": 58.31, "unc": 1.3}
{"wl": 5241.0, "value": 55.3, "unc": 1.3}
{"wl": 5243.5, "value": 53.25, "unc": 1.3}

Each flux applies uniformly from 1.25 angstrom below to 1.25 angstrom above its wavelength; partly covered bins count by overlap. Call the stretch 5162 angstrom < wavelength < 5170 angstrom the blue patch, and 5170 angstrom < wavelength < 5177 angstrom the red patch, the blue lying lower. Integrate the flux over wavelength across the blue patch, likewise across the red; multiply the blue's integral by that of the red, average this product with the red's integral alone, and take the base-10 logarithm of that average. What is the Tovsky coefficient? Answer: 4.49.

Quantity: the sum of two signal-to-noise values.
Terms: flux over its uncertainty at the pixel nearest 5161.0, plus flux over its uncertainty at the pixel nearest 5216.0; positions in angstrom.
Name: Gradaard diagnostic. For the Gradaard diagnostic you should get 87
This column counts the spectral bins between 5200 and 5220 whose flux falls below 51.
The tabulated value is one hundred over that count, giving 14.3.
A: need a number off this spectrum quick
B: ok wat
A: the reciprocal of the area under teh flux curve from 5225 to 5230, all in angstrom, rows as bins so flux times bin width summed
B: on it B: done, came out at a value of 0.0042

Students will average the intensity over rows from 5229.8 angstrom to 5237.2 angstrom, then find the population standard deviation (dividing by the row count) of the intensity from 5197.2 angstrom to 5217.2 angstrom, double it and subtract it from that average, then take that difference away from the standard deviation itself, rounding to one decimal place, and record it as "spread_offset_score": -28.4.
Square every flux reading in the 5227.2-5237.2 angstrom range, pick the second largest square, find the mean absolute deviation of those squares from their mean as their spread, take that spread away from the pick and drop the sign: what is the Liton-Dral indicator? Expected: 2680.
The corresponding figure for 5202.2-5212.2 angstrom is 750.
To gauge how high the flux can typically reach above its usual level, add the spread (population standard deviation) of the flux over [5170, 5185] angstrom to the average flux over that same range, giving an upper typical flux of 30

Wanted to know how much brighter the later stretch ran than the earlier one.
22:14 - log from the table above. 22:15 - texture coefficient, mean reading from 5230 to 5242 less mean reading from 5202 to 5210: 22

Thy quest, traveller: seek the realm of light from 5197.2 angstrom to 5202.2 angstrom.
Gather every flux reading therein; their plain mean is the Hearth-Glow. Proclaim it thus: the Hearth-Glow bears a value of 44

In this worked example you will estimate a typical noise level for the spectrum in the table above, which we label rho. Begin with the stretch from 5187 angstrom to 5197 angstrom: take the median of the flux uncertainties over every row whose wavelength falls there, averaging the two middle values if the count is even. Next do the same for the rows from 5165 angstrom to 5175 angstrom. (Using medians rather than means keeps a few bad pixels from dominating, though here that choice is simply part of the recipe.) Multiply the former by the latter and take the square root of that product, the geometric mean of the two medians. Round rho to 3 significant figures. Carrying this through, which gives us 1.07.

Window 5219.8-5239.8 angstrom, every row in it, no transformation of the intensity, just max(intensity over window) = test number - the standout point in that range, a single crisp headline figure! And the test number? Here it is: 58.31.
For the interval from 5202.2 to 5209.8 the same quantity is 40.84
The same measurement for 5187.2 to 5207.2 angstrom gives 45.13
